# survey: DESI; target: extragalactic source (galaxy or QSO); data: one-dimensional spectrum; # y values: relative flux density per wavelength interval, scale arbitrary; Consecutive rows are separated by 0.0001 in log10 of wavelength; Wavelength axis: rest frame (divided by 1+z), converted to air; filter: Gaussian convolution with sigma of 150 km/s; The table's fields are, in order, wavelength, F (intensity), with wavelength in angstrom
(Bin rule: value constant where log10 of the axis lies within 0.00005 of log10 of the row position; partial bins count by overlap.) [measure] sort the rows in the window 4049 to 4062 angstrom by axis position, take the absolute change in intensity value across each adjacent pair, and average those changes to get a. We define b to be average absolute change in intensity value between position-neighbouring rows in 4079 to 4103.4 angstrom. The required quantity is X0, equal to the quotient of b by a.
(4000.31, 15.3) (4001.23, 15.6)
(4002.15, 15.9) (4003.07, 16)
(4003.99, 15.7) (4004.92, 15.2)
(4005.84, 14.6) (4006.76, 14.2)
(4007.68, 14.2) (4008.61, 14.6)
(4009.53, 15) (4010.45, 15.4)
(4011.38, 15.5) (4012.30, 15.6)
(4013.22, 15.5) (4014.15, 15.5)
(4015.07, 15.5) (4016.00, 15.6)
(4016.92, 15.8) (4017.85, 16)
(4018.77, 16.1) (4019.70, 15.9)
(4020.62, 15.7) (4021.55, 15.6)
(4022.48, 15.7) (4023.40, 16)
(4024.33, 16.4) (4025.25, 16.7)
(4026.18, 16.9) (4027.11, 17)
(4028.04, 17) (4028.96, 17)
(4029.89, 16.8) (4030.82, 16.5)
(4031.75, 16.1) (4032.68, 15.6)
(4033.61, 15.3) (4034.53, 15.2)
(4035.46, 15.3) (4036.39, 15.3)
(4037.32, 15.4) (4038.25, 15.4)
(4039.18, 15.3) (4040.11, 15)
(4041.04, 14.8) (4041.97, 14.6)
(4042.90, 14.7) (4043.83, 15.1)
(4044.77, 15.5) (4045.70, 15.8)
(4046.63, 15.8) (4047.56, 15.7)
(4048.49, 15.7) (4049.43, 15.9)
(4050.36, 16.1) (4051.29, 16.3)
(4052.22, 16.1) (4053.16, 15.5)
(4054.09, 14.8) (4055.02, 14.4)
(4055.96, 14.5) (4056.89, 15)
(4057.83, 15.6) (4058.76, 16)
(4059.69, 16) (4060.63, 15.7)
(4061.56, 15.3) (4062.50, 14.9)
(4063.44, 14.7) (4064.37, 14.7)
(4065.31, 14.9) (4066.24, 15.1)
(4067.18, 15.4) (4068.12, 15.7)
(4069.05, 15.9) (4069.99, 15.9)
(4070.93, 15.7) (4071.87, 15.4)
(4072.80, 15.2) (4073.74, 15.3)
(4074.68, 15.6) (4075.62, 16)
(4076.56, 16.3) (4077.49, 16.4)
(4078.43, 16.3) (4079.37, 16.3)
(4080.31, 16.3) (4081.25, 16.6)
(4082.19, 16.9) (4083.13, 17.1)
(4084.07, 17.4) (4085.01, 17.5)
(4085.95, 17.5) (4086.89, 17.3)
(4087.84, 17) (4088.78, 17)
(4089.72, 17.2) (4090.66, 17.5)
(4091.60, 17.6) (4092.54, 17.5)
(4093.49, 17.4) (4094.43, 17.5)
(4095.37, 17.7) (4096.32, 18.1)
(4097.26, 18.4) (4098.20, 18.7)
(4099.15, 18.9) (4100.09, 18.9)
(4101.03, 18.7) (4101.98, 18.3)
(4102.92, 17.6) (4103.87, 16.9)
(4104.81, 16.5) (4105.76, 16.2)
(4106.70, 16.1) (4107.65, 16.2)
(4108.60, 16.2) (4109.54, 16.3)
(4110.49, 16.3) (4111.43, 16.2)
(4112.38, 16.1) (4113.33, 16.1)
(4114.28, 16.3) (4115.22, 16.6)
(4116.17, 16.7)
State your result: 0.6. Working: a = 0.35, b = 0.21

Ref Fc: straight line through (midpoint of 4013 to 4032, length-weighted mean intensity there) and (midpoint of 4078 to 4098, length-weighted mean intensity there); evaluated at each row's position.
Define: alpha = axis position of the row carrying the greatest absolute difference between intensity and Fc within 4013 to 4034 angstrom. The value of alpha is 4033.61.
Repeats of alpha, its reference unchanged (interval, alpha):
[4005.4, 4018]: 4007.68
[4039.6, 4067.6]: 4055.02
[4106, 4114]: 4113.33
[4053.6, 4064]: 4055.02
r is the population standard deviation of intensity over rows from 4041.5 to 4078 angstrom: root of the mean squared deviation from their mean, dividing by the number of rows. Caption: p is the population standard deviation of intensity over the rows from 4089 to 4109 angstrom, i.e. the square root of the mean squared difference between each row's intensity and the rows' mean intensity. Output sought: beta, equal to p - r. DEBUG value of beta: 0.4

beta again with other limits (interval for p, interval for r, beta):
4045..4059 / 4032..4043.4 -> 0.3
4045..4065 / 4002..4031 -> -0.2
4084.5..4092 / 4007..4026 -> -0.3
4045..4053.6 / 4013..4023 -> 0.0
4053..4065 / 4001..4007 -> -0.1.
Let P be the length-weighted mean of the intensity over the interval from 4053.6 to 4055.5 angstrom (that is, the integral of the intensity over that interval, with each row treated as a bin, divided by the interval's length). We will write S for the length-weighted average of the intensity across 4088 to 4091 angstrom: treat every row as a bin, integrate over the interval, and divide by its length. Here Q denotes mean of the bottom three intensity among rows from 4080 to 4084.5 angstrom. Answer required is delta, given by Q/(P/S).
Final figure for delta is 19.56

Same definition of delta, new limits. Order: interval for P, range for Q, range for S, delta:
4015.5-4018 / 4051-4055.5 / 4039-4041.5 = 14.21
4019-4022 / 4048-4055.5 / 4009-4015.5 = 14.60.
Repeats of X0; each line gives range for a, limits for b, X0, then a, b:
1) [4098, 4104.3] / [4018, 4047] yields 0.5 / 0.37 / 0.20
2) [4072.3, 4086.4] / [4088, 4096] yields 0.9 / 0.18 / 0.16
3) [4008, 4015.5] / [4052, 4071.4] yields 1.9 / 0.16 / 0.30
